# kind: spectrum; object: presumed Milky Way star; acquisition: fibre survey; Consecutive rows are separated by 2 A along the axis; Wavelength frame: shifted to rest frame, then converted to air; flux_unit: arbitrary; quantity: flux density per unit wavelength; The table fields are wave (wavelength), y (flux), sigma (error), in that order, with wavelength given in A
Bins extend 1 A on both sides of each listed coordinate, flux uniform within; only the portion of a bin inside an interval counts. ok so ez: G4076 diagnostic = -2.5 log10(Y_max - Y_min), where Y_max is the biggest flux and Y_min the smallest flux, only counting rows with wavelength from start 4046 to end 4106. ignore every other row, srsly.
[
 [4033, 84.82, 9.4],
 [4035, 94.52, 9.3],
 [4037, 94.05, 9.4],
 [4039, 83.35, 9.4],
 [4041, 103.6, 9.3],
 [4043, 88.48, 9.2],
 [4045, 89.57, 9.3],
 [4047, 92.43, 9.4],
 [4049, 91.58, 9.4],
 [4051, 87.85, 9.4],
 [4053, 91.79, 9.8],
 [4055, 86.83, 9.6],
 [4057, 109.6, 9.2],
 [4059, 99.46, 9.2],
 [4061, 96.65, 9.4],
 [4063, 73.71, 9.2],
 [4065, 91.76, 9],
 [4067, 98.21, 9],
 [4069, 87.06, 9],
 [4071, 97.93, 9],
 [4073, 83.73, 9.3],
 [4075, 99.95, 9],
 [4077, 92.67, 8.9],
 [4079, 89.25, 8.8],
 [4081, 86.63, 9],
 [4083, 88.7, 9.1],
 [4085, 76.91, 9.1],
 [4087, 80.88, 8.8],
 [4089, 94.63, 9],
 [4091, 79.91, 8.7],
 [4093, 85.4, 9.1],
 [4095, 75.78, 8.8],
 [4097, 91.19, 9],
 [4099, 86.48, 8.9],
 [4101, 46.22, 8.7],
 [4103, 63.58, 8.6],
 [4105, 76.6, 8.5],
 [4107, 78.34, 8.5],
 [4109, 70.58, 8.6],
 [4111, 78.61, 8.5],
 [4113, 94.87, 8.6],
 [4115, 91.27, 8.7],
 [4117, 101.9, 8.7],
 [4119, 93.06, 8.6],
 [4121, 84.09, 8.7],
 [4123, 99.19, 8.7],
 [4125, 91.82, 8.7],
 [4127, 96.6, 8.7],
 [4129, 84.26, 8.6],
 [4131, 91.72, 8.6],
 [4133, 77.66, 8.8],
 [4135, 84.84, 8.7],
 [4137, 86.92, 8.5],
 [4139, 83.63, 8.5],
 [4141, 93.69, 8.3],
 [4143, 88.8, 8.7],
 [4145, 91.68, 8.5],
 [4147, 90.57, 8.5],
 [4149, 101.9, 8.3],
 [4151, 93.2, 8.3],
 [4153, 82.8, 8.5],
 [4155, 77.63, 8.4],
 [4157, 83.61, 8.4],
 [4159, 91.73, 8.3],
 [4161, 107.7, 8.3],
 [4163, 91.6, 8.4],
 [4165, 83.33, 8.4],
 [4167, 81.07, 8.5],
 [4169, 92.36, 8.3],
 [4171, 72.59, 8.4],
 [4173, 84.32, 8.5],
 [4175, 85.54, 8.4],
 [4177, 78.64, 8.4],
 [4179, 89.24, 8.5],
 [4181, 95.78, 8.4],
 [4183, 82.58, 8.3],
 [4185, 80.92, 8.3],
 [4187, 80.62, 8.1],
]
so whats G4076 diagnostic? -4.5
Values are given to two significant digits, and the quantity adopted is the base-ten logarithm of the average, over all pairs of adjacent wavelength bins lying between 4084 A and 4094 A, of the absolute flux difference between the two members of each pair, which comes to 0.98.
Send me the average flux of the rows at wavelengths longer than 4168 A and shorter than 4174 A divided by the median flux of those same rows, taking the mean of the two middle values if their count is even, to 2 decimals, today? 0.99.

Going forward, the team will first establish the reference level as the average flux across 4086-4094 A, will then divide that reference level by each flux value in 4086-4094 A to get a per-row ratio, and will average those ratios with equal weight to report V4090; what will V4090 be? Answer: 1.00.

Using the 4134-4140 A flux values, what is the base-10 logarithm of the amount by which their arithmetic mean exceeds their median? -0.5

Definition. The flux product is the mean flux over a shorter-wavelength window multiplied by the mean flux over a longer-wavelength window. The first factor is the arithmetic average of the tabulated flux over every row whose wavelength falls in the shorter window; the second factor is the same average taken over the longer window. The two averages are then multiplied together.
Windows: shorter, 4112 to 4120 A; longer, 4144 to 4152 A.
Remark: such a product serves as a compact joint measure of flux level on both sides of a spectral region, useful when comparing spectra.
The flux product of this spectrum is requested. 8988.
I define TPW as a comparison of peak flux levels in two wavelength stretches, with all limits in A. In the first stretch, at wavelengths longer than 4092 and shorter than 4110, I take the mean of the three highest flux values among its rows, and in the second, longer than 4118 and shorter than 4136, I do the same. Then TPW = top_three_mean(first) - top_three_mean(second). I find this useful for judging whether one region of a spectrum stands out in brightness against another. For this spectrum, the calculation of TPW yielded -9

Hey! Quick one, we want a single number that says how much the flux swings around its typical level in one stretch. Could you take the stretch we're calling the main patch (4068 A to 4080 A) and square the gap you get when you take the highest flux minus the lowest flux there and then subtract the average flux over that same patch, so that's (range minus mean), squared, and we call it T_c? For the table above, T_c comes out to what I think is 5707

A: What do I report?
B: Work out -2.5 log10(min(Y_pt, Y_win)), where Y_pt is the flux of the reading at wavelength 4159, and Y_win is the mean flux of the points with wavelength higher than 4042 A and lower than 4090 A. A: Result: -4.89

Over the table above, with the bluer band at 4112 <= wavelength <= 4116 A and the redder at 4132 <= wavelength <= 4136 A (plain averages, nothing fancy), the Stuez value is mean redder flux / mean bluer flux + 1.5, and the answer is 2.37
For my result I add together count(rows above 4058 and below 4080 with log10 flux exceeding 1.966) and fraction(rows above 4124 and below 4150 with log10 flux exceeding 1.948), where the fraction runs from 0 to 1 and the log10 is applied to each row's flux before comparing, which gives 6.6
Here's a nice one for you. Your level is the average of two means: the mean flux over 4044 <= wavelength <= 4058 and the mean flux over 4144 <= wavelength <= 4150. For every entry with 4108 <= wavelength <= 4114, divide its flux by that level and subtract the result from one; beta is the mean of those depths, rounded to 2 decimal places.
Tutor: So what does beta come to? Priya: 0.13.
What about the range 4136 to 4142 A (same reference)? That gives 0.06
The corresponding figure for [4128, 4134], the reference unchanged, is 0.10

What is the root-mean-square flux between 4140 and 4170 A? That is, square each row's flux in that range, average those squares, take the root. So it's 90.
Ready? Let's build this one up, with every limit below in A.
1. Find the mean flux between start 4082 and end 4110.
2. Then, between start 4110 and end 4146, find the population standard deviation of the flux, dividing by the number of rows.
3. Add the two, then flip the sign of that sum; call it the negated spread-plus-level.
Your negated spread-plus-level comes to -84.7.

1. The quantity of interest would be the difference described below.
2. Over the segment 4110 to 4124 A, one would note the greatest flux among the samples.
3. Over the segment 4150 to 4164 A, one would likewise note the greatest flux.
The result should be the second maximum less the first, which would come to 6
